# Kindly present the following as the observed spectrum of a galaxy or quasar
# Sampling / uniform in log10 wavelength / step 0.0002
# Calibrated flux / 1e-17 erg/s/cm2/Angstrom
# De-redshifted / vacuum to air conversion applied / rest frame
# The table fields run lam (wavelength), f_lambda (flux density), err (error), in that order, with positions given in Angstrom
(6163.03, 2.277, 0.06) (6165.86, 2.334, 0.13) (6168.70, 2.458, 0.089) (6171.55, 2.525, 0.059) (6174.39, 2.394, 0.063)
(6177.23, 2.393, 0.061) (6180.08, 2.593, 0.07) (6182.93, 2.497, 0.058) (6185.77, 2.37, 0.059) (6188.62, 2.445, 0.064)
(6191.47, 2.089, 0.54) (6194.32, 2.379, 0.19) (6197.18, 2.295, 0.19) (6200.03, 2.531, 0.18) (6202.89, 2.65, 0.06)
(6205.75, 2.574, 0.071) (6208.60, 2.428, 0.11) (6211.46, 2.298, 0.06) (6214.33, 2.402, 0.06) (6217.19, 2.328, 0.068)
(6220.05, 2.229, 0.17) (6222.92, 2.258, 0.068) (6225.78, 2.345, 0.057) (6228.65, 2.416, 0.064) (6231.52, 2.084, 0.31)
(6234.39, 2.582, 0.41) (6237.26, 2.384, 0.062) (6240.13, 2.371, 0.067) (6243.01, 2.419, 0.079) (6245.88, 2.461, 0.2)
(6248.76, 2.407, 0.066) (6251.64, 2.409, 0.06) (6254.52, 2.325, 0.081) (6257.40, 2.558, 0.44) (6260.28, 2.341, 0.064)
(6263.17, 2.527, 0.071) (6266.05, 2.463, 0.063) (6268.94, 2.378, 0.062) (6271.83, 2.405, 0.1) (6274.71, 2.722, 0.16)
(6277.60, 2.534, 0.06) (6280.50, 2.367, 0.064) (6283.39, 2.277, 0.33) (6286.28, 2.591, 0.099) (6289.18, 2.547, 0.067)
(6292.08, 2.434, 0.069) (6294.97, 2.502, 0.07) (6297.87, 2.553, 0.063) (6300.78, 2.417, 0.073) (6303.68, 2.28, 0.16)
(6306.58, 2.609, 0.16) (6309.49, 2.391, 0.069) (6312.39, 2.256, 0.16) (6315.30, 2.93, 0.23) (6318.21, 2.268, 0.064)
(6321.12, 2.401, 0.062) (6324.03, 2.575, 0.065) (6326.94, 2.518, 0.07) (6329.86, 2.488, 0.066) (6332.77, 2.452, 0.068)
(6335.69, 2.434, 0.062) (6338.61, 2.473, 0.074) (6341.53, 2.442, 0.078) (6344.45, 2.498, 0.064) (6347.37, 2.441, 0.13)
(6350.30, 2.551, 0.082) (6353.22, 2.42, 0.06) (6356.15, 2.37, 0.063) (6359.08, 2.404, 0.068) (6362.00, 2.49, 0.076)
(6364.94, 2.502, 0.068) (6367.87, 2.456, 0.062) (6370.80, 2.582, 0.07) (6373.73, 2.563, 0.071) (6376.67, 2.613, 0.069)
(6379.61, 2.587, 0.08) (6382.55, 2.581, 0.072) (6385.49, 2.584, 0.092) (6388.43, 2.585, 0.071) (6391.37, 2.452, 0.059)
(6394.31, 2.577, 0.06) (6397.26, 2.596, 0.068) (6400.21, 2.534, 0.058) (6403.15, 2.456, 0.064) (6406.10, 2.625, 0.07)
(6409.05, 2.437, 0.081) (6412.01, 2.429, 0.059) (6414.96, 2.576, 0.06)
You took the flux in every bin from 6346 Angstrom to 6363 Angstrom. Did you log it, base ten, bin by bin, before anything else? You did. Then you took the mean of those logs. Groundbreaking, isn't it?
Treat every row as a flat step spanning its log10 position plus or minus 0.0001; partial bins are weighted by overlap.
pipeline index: 0.388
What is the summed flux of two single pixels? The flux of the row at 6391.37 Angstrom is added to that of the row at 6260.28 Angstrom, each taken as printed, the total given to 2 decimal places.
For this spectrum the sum 4.79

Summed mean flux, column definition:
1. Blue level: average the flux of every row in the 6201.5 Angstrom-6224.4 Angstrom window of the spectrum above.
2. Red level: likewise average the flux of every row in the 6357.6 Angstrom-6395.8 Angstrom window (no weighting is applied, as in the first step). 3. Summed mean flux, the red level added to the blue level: 4.93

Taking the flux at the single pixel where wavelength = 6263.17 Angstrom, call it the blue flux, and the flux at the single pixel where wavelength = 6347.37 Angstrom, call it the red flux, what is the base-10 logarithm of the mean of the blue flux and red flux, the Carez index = 0.395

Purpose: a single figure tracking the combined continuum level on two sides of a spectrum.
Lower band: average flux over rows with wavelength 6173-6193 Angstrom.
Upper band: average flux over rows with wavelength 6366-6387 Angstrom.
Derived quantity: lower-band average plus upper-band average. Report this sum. 4.96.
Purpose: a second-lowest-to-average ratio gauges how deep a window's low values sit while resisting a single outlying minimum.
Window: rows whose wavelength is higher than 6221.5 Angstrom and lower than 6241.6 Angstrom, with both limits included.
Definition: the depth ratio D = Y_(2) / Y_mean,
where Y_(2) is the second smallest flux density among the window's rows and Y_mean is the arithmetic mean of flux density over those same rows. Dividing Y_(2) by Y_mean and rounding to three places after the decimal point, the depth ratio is 0.961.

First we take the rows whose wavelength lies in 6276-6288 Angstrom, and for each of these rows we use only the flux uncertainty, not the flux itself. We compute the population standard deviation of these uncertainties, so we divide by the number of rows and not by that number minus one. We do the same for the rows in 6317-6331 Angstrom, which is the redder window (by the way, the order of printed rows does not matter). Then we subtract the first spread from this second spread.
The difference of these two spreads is -0.11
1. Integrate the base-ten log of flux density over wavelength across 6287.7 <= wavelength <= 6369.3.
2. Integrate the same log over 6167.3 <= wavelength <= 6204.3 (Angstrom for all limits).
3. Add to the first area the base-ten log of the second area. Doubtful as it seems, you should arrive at 33.1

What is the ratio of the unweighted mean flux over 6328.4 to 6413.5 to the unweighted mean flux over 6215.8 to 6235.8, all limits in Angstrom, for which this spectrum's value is 1.08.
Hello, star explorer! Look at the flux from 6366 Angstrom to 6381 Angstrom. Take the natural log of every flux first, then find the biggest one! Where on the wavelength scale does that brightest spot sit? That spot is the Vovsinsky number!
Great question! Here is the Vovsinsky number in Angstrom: 6376.67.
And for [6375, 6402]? 6376.67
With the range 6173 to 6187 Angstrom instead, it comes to 6180.08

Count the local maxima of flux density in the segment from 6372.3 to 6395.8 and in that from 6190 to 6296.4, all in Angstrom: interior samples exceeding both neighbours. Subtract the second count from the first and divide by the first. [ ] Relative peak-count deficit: -4.5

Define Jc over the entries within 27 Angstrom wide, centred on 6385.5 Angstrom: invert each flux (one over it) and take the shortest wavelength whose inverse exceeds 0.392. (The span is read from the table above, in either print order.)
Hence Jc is 6391.37 Angstrom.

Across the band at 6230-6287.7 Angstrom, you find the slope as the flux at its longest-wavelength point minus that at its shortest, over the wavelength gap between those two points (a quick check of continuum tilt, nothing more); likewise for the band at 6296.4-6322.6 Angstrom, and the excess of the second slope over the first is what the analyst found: -0.016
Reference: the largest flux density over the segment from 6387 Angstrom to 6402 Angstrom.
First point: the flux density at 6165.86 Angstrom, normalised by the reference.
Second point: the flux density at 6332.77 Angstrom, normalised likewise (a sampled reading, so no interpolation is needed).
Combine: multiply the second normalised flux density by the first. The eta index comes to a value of 0.85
